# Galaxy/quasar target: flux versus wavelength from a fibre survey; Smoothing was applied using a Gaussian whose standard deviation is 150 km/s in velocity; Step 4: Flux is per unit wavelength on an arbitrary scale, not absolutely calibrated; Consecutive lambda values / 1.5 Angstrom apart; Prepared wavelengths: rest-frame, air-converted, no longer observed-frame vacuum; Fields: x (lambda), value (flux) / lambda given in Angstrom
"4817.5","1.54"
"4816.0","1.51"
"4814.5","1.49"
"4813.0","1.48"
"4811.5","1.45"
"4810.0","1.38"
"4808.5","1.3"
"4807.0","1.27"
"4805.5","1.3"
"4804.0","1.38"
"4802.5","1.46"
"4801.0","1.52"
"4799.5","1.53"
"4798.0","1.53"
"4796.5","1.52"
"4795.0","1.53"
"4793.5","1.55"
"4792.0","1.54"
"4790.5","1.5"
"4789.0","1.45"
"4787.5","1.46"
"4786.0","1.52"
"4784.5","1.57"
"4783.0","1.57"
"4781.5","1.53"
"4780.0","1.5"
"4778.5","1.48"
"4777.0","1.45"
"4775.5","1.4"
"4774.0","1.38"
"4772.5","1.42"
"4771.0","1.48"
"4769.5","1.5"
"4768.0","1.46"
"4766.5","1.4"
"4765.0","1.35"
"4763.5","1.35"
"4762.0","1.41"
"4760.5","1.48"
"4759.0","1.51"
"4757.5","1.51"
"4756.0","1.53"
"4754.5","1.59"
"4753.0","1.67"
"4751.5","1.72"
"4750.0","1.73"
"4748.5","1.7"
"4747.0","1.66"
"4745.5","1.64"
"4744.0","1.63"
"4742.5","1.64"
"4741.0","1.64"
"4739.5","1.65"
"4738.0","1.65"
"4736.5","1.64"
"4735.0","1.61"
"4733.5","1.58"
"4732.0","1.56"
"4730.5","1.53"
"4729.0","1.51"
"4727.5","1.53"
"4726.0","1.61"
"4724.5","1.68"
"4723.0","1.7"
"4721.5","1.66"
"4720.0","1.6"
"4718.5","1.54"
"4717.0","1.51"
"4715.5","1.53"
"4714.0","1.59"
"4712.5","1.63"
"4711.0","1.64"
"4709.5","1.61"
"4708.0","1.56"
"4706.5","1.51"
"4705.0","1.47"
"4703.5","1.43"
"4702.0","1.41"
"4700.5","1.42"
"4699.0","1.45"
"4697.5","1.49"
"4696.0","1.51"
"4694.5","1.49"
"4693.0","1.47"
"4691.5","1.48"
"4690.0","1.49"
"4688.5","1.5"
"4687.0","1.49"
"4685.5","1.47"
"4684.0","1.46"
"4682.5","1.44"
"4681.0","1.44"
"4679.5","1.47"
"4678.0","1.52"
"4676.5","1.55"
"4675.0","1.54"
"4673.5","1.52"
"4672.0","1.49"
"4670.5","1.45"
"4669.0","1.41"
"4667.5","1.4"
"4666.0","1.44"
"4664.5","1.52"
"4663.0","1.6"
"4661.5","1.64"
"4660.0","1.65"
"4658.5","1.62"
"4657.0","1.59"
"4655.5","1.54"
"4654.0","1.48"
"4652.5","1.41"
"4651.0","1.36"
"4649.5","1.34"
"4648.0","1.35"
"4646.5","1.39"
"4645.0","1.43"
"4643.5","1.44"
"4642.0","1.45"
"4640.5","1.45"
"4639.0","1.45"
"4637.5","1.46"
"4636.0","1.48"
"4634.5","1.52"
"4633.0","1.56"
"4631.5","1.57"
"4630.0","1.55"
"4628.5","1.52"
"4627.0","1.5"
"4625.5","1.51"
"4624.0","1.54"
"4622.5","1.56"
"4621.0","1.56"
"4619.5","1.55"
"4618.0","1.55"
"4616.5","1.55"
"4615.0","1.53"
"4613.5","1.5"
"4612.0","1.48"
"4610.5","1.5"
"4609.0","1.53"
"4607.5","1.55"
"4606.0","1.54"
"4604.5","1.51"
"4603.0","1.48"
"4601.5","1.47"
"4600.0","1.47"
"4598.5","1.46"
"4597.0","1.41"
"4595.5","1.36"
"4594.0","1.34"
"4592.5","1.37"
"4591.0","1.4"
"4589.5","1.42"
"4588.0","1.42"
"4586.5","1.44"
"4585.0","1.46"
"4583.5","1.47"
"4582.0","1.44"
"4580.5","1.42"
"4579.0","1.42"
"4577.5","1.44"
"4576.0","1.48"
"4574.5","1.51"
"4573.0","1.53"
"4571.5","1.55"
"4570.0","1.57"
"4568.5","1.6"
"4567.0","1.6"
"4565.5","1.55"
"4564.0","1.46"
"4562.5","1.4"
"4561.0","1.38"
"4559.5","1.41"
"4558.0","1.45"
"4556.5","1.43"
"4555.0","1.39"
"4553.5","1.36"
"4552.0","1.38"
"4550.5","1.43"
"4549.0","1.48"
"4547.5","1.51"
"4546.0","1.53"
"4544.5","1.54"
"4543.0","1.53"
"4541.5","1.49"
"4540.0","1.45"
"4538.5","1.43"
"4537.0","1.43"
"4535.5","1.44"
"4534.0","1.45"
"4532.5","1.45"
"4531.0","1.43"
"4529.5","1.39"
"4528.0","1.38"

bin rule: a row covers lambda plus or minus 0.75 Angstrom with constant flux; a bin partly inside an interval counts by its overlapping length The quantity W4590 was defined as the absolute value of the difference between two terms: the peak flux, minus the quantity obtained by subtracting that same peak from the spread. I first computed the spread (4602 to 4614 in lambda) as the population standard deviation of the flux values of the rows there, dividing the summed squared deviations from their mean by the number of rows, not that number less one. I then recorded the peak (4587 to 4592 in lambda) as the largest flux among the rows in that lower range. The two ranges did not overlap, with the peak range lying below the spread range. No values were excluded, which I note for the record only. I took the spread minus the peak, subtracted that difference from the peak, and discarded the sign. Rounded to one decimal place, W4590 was 2.8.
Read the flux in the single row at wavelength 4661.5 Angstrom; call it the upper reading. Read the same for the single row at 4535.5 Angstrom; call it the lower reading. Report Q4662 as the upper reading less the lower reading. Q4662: 0.20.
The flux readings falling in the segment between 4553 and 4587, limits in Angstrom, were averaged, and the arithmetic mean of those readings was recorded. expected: 1.47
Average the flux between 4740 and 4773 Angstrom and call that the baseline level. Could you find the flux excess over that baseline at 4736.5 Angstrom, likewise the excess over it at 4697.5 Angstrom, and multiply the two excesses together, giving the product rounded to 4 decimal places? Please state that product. -0.0053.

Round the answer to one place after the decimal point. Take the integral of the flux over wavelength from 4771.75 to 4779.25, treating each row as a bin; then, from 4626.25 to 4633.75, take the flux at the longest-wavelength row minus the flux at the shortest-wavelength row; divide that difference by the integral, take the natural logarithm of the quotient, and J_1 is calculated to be -5.2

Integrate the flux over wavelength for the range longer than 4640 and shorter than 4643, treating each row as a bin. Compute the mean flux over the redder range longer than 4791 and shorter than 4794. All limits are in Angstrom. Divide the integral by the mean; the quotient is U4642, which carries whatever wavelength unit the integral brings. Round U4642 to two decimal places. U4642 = 2.82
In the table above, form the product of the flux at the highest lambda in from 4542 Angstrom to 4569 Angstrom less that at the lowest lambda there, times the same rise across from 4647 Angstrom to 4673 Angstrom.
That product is 0.010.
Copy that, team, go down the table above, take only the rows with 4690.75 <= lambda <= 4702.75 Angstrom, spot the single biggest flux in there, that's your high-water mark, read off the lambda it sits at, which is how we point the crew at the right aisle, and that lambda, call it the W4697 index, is 4696.0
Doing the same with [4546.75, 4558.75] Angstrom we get 4547.5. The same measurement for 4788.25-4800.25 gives 4793.5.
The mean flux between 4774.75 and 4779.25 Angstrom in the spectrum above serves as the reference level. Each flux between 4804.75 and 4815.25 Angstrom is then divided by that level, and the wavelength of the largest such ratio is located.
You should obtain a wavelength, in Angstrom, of 4814.5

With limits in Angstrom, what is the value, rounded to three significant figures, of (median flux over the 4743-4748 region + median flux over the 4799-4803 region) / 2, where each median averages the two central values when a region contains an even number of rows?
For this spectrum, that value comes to 1.58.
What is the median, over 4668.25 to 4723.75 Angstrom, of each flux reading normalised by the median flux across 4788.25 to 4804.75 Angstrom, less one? -0.020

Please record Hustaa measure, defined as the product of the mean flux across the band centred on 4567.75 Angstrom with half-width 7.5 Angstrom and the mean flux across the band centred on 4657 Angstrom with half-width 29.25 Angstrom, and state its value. 2.25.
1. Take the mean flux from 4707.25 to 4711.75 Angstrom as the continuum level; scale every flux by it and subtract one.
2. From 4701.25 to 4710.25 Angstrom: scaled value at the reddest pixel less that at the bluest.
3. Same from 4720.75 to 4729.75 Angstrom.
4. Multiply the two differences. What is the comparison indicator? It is -0.0117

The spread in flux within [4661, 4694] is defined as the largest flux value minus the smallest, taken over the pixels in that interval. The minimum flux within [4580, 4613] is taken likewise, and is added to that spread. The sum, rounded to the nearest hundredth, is 1.58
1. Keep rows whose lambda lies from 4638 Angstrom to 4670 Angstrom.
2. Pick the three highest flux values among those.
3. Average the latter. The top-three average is 1.64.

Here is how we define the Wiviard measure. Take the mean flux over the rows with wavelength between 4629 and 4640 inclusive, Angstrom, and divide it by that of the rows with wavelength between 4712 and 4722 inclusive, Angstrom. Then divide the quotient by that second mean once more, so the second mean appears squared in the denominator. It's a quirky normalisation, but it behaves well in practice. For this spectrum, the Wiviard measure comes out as 0.61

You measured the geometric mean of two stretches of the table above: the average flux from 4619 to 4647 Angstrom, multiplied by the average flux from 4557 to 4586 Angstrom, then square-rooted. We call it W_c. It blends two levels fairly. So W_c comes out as 1.490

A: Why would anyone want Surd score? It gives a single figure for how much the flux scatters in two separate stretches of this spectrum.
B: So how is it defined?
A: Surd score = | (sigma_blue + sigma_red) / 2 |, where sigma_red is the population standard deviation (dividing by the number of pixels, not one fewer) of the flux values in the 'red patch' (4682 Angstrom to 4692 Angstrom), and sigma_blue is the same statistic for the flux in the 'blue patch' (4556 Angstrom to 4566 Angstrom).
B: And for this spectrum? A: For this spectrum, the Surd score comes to 0.035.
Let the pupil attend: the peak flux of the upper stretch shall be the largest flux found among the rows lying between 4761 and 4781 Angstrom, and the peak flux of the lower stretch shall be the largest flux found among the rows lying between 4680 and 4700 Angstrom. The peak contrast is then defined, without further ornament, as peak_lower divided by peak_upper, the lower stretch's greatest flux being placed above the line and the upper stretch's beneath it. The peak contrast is 1.01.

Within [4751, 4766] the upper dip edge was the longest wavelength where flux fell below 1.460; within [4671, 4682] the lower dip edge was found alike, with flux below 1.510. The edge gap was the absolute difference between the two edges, 84.0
